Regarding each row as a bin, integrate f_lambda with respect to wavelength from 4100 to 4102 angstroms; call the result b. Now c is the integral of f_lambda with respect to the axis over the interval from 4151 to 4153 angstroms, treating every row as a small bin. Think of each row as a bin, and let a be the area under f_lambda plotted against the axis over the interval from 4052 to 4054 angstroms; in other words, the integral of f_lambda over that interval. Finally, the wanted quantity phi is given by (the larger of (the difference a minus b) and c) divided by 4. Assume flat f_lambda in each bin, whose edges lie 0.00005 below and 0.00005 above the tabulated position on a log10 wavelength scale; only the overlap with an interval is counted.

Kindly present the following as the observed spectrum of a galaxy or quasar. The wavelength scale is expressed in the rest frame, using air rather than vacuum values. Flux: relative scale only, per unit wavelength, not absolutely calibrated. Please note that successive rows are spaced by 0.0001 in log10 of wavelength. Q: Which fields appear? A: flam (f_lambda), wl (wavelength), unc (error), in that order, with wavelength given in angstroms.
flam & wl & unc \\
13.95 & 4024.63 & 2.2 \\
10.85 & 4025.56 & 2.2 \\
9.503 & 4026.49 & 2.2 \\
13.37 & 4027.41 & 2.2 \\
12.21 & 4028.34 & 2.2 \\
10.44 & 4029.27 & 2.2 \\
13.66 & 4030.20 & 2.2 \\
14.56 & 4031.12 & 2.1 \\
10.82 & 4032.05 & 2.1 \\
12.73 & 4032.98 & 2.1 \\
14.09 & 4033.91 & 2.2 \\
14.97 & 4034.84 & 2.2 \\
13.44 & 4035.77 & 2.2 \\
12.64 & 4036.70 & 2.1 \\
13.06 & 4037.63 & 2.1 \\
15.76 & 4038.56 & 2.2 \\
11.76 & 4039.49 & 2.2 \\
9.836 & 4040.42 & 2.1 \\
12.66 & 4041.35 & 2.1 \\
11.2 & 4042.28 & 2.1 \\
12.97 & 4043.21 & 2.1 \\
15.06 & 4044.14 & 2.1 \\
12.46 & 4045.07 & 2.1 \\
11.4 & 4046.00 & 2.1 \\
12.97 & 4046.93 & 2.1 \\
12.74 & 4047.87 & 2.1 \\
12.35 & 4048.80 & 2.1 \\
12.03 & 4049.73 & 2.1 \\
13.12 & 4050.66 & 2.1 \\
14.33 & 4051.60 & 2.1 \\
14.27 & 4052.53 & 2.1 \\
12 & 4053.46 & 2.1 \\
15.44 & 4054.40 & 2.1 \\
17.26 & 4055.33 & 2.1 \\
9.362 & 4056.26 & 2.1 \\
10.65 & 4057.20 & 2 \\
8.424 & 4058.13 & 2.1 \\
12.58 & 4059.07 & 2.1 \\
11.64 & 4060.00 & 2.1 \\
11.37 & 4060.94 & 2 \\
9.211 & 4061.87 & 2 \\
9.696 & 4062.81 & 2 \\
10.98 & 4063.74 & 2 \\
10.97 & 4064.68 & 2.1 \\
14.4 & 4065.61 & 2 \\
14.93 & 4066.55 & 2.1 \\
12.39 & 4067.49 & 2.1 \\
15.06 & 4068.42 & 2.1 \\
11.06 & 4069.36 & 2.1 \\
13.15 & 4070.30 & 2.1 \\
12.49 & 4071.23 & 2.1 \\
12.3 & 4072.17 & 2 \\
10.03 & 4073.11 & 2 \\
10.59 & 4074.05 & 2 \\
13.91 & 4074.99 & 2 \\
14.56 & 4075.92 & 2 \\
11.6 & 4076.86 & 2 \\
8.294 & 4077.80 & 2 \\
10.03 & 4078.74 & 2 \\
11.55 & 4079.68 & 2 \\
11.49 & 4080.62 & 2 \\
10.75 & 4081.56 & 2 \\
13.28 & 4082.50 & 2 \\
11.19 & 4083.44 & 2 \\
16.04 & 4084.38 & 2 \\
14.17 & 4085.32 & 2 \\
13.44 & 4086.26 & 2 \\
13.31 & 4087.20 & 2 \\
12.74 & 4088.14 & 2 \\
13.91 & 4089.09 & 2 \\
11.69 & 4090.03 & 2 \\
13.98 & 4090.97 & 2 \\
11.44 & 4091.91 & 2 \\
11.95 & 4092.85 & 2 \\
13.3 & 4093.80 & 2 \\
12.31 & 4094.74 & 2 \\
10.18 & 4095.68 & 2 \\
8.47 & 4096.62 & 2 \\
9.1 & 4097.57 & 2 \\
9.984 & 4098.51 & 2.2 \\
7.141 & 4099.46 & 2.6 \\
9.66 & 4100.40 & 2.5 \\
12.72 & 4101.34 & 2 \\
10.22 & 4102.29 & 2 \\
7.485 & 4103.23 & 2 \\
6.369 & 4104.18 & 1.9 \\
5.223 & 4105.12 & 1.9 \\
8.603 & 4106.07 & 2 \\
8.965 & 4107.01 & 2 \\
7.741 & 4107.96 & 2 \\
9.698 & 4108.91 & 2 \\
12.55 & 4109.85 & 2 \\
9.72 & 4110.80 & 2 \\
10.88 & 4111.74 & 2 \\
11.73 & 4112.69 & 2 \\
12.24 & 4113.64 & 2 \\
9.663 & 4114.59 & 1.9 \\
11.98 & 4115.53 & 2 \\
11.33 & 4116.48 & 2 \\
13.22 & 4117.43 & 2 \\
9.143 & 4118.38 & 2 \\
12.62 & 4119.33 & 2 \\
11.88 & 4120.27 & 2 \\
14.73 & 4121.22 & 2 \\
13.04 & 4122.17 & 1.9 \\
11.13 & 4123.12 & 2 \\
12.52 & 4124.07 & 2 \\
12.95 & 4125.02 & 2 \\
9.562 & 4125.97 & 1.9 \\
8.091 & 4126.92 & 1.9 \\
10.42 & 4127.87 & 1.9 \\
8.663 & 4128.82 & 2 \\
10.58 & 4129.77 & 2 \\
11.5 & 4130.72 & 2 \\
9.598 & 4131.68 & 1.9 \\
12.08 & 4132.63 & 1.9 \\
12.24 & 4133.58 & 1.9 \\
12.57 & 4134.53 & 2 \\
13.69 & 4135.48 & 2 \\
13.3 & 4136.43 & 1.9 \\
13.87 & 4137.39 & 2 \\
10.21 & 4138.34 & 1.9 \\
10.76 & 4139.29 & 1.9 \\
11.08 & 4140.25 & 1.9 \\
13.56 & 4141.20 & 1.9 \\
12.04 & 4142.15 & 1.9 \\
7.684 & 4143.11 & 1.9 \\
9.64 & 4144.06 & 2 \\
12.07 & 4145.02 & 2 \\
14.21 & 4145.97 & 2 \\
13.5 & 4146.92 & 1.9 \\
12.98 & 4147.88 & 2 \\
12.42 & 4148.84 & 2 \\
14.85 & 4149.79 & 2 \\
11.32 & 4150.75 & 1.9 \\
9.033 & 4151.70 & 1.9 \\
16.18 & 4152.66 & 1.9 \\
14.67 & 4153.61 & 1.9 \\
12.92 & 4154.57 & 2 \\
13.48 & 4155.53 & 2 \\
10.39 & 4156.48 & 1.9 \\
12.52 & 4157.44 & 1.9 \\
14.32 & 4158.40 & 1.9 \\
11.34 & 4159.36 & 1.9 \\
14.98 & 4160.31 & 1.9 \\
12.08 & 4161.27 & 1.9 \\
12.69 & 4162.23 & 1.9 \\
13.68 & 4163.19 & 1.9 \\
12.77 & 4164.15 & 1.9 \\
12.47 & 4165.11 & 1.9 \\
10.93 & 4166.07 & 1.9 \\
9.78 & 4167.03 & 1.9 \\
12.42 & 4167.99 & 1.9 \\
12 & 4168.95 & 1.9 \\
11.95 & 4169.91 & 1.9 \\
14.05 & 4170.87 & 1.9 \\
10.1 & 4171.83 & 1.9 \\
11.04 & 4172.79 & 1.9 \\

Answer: 6.1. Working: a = 26.5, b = 22.3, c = 24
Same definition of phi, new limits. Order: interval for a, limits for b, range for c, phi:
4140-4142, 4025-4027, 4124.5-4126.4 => 5.4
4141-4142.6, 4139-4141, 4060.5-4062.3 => 4.6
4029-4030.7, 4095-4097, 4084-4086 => 7.4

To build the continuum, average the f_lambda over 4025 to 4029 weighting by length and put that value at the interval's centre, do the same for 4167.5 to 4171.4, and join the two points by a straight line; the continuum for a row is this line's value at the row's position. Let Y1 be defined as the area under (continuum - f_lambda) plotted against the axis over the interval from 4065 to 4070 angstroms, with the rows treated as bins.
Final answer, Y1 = -8.4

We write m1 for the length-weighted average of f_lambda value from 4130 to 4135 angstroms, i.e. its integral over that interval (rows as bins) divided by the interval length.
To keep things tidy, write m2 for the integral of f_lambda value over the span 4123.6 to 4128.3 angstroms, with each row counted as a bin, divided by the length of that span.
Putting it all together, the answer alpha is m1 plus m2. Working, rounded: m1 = 11.5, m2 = 10.7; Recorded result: 22.2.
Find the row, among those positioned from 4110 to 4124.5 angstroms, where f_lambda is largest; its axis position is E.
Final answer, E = 4121.22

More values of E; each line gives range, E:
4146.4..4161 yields 4152.66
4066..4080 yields 4068.42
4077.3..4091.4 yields 4084.38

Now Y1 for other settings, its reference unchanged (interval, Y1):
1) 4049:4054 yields -7.4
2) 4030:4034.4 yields -7.2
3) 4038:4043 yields -3.6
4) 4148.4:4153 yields -1.1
